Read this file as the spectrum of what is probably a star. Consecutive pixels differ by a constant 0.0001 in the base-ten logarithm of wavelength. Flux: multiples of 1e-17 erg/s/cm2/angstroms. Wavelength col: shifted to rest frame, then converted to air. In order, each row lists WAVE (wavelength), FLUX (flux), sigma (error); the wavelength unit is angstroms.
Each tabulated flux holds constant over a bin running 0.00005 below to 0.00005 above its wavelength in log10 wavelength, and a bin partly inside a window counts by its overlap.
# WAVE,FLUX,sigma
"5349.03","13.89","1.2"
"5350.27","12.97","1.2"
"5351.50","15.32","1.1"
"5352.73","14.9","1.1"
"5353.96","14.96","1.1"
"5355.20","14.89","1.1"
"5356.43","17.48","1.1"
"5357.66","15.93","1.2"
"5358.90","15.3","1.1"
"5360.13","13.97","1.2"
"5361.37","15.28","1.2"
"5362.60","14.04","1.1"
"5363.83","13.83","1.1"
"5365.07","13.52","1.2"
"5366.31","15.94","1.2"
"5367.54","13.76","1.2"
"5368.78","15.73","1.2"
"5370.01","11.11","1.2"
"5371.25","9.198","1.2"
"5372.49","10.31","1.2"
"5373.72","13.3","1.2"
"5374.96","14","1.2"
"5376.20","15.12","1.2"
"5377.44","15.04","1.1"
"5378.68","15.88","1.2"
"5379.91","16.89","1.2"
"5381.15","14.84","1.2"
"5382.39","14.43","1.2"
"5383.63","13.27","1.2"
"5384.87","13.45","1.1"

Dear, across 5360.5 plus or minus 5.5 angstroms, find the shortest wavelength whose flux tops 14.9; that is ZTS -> 5356.43 angstroms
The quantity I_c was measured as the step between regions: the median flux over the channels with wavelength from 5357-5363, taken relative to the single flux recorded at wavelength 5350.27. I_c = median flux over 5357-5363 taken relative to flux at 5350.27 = 2.3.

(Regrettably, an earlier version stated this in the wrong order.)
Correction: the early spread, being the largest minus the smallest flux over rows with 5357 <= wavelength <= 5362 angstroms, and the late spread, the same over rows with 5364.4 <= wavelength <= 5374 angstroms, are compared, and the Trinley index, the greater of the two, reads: 6.7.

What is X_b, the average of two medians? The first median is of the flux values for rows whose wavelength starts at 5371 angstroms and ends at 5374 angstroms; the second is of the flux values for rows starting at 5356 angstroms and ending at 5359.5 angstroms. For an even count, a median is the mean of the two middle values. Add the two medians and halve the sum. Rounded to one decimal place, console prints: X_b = 13.1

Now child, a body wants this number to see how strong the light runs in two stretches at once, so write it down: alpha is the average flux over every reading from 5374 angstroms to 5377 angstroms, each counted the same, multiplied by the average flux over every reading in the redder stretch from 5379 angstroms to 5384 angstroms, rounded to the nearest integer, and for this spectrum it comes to 216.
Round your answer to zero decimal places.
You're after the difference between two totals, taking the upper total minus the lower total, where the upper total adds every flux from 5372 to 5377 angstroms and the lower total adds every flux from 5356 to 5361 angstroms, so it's -10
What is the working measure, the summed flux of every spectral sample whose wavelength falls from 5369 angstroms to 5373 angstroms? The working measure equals 30.6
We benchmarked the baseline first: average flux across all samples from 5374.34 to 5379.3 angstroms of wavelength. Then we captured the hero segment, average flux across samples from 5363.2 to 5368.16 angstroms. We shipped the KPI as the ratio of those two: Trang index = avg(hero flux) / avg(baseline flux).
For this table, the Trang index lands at 0.95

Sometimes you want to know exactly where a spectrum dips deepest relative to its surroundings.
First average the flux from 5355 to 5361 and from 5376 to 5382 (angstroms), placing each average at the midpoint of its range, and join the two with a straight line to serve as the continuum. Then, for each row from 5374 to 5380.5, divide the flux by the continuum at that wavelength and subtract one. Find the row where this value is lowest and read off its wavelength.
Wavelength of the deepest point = 5374.96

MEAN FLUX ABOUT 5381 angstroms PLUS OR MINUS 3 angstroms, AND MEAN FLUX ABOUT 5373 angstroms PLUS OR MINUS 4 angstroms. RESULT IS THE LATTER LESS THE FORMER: -3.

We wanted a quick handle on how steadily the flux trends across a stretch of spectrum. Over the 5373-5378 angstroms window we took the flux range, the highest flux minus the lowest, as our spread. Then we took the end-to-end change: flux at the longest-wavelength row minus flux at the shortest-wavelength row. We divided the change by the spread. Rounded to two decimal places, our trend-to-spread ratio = 0.96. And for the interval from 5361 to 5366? -1.00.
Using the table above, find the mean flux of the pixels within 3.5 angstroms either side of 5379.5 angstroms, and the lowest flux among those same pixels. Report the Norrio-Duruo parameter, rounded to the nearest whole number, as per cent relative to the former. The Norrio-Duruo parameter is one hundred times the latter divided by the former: 94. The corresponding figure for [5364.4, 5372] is 70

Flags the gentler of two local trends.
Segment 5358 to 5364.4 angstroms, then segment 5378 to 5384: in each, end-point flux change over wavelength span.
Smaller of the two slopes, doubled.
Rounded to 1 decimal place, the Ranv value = -1.1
